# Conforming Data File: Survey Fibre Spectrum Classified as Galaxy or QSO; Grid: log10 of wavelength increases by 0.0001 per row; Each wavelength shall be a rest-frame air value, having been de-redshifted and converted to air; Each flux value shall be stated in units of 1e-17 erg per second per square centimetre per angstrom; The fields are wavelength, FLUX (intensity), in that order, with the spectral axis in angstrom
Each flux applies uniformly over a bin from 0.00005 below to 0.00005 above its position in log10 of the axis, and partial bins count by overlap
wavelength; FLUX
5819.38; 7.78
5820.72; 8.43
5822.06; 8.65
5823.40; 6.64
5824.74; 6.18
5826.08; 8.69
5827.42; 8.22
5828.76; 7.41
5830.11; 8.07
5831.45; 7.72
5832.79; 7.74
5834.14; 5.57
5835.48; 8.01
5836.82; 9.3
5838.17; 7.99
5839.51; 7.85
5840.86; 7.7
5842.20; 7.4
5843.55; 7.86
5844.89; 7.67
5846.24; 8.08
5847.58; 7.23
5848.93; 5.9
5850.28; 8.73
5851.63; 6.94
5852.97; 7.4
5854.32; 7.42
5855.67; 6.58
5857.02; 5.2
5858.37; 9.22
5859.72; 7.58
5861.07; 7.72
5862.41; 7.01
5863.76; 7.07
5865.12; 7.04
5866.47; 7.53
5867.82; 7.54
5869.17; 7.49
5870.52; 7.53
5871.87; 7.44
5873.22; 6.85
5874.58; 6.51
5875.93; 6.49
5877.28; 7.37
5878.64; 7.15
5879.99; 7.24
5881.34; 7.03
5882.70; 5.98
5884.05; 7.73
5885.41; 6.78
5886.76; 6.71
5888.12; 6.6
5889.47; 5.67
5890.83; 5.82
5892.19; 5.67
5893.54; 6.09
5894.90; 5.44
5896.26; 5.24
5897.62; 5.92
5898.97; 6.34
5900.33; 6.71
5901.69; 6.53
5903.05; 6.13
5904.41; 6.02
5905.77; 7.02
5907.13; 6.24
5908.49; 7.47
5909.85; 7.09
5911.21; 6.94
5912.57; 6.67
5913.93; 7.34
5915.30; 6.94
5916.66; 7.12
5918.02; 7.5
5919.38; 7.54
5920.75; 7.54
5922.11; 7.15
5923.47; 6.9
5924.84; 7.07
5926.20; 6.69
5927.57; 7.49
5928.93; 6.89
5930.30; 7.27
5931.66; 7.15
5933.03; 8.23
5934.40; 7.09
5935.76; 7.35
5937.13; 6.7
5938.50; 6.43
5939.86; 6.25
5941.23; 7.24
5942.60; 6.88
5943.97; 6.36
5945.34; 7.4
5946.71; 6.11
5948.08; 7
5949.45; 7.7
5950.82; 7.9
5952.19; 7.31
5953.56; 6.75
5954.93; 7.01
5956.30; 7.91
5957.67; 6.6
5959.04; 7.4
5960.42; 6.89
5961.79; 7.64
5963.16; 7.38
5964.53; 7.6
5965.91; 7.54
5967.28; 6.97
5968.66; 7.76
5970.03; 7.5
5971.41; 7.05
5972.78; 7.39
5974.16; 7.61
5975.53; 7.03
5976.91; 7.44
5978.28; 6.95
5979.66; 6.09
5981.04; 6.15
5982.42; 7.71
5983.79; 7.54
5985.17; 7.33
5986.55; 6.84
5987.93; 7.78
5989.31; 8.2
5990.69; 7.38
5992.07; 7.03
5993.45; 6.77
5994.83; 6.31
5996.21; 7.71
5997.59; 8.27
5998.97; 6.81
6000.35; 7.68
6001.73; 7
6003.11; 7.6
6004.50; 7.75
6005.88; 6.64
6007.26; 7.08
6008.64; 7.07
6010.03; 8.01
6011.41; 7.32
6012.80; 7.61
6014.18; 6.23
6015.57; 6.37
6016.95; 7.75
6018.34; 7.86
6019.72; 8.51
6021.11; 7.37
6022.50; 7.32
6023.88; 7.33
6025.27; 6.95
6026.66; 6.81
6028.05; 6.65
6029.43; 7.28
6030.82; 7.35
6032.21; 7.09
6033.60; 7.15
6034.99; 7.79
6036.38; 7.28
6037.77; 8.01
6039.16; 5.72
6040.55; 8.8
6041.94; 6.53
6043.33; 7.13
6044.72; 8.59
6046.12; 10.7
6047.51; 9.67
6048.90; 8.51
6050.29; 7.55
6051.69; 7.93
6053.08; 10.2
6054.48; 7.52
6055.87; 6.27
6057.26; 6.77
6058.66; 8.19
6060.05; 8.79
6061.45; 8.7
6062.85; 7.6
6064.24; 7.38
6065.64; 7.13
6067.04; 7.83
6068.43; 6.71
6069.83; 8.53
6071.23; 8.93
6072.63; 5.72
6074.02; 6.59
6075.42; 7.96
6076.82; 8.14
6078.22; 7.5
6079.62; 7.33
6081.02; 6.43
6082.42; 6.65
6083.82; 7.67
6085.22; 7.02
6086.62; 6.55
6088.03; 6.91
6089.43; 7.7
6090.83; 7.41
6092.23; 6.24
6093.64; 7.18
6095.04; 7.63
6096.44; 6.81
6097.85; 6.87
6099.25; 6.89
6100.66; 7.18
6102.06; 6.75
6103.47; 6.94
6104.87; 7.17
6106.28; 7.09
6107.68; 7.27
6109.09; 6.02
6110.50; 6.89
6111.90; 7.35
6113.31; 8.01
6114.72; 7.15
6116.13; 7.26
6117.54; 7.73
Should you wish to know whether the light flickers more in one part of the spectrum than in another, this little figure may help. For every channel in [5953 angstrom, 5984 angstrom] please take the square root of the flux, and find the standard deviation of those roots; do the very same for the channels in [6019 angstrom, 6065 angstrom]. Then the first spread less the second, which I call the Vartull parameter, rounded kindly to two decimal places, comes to -0.10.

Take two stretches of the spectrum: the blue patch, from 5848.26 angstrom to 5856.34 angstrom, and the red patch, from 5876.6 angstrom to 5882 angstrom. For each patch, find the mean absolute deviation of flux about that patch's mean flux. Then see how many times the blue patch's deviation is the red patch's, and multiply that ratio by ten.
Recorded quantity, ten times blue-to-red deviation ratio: 64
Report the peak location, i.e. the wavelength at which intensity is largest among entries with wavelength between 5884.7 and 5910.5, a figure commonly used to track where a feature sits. 5908.49 angstrom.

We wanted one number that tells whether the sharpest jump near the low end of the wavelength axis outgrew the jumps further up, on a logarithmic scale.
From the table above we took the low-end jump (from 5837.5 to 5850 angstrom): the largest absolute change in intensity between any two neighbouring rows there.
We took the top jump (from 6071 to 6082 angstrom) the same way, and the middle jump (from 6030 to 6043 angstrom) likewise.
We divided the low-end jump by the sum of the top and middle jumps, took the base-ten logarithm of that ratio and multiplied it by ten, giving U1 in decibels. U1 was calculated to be -6.7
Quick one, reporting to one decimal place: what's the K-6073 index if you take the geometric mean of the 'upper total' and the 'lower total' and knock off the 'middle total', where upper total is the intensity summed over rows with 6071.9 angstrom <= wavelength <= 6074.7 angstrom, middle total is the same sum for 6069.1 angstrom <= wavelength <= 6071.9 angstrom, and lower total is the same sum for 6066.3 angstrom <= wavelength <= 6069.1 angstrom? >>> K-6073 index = -4.1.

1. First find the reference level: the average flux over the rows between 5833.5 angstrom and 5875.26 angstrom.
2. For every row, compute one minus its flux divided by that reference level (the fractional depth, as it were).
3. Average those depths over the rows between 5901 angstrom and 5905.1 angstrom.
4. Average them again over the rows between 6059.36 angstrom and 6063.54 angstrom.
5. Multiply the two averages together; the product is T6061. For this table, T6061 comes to -0.021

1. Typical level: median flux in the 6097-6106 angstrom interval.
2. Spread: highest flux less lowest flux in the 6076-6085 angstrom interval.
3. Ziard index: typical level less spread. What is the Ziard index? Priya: 5.2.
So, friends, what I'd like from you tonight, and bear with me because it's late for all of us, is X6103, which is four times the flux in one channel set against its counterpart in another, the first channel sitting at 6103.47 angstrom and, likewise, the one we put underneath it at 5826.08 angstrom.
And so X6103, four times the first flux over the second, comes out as 3.2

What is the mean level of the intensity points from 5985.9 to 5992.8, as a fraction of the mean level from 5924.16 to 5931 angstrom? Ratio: 1.05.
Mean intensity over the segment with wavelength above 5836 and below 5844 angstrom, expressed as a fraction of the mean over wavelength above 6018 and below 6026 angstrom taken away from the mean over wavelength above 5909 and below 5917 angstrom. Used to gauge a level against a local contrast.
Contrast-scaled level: -15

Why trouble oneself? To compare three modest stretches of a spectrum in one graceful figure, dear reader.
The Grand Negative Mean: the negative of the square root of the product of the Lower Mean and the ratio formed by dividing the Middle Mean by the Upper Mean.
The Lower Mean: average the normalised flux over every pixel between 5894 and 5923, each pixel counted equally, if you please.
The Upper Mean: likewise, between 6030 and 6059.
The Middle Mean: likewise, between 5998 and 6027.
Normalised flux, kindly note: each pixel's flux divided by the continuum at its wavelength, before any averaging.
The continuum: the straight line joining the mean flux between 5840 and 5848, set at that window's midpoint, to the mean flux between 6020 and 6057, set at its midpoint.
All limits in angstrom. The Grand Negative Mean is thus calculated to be -0.90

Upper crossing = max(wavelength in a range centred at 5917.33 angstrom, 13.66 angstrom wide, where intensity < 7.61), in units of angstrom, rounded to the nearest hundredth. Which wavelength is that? 5923.47 angstrom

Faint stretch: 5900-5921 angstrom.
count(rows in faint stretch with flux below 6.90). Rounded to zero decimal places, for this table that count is 6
